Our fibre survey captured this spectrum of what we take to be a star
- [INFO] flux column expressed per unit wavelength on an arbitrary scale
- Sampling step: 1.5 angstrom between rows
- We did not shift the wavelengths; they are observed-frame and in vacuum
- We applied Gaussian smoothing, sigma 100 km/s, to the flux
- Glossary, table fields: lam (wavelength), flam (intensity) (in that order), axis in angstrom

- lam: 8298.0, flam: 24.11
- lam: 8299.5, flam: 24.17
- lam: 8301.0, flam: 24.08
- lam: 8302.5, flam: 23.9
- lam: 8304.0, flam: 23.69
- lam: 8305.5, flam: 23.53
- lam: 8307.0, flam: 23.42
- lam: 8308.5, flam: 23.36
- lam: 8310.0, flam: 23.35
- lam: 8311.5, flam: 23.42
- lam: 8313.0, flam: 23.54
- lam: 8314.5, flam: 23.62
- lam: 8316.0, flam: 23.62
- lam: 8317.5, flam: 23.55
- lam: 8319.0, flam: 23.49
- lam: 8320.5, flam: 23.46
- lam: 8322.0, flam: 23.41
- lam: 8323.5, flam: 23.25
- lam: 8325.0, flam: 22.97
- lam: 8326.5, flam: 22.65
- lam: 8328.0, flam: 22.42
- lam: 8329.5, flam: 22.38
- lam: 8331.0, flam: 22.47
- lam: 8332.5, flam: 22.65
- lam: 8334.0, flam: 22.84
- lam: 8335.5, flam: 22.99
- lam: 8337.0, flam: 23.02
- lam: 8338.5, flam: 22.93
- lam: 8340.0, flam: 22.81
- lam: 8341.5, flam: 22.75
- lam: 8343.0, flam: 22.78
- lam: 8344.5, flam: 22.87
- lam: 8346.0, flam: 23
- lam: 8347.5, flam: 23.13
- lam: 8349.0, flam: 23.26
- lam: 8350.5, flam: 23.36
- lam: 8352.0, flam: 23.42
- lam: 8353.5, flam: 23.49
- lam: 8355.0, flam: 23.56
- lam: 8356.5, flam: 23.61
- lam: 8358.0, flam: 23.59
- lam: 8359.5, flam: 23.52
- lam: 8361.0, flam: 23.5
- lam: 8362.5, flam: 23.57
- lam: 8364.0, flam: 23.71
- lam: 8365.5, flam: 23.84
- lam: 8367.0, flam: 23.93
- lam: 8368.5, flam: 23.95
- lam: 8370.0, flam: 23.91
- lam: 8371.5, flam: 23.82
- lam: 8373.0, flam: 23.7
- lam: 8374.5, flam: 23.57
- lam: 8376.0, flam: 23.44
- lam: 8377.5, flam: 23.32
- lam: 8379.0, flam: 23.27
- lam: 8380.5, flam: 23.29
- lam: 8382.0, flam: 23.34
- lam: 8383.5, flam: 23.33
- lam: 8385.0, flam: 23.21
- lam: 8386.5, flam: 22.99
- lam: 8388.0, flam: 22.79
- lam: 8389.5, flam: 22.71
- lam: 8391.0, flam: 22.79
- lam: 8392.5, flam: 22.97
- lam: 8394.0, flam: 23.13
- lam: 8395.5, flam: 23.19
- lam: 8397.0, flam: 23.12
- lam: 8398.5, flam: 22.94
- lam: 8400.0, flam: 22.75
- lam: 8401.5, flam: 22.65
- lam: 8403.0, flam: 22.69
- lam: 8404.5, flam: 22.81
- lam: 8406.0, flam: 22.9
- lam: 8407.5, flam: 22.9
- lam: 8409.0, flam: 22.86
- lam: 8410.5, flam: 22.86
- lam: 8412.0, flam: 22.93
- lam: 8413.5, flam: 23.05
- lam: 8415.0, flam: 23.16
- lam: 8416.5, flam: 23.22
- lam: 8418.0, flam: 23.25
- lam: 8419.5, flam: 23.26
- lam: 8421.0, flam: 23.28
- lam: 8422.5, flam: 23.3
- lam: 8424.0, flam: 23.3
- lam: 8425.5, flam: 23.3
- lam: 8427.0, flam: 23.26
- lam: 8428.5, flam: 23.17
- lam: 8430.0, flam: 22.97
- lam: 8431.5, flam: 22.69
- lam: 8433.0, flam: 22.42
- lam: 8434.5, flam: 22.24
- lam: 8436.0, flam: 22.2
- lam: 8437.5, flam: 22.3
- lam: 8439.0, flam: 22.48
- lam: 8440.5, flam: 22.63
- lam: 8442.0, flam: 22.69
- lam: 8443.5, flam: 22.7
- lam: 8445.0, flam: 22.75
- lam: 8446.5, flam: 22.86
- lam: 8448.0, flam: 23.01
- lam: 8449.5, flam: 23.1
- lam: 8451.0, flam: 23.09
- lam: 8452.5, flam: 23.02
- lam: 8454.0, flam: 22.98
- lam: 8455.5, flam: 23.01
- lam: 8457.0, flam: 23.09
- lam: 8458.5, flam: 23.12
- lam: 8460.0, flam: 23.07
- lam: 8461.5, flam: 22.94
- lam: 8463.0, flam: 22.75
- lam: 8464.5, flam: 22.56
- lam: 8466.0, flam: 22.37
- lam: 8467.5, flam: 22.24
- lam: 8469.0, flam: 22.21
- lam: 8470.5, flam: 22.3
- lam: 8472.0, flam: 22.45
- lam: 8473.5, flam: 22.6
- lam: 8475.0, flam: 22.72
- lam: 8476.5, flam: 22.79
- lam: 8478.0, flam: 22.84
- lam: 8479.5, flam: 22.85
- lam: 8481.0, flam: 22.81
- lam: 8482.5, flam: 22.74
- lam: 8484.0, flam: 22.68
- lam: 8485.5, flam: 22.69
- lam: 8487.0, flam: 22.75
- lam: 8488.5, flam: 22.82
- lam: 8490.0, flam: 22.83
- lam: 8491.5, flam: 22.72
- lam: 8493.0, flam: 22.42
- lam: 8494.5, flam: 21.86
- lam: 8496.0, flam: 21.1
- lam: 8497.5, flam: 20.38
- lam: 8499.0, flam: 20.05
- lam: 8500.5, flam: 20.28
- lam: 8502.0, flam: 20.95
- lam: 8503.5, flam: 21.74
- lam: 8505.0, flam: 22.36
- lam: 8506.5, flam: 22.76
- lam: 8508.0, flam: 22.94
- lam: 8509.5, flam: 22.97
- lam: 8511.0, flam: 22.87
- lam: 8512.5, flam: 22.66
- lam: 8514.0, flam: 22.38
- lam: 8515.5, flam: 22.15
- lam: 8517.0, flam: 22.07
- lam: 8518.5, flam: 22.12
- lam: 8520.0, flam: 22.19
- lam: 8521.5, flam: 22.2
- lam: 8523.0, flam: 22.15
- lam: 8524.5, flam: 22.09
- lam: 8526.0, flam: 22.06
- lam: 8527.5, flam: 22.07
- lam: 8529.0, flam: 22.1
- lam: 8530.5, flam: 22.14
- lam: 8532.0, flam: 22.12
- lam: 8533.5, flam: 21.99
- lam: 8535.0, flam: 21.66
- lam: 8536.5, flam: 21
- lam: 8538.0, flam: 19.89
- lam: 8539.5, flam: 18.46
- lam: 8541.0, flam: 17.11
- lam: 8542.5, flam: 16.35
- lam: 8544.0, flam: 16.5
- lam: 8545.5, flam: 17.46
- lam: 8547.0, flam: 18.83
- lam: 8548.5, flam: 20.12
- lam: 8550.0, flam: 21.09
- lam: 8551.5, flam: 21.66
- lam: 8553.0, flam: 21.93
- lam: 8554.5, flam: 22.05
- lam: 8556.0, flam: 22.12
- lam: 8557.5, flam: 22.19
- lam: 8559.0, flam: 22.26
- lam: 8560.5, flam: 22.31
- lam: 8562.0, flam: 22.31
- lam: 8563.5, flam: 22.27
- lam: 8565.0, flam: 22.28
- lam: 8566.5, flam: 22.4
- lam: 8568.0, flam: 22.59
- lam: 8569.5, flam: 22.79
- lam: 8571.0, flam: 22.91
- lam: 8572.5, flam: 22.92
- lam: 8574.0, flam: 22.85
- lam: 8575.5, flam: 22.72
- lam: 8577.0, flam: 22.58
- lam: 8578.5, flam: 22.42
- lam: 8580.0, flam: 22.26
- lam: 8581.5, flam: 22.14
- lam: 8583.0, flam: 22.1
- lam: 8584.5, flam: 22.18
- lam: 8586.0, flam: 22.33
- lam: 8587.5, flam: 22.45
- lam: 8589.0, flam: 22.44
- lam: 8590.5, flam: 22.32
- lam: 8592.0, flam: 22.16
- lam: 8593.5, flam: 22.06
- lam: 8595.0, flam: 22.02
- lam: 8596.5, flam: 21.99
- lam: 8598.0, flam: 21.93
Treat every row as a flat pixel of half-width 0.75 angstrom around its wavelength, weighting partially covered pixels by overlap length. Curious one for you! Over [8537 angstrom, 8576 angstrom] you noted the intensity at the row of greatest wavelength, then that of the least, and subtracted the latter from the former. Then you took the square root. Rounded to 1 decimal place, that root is 1.7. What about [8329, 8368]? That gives 1.2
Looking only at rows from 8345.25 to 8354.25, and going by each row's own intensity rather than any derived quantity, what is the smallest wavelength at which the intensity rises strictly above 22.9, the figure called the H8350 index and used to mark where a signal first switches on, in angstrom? 8346.0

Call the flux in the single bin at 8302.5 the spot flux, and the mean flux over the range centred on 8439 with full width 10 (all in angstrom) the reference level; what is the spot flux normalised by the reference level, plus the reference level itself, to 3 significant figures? 23.5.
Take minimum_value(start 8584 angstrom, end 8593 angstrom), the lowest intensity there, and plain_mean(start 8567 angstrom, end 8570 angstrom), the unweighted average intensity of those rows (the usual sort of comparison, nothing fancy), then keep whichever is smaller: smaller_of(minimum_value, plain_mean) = 22.2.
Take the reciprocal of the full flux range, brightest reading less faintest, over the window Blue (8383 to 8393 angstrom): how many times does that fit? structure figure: 1.6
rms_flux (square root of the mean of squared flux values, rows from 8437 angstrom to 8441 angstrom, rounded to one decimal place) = 22.5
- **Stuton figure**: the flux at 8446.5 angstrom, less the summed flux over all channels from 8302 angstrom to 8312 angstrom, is -142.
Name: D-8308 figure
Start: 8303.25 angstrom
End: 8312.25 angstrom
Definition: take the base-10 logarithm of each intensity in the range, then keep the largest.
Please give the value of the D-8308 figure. 1.37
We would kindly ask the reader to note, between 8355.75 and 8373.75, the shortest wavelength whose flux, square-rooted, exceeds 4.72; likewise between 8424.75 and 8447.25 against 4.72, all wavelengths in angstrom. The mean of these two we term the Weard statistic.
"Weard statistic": 8391.0 angstrom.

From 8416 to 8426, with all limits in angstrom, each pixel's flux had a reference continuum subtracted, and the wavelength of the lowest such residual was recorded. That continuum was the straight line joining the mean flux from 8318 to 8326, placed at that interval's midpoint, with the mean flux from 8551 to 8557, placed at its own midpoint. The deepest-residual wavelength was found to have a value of 8416.5 angstrom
